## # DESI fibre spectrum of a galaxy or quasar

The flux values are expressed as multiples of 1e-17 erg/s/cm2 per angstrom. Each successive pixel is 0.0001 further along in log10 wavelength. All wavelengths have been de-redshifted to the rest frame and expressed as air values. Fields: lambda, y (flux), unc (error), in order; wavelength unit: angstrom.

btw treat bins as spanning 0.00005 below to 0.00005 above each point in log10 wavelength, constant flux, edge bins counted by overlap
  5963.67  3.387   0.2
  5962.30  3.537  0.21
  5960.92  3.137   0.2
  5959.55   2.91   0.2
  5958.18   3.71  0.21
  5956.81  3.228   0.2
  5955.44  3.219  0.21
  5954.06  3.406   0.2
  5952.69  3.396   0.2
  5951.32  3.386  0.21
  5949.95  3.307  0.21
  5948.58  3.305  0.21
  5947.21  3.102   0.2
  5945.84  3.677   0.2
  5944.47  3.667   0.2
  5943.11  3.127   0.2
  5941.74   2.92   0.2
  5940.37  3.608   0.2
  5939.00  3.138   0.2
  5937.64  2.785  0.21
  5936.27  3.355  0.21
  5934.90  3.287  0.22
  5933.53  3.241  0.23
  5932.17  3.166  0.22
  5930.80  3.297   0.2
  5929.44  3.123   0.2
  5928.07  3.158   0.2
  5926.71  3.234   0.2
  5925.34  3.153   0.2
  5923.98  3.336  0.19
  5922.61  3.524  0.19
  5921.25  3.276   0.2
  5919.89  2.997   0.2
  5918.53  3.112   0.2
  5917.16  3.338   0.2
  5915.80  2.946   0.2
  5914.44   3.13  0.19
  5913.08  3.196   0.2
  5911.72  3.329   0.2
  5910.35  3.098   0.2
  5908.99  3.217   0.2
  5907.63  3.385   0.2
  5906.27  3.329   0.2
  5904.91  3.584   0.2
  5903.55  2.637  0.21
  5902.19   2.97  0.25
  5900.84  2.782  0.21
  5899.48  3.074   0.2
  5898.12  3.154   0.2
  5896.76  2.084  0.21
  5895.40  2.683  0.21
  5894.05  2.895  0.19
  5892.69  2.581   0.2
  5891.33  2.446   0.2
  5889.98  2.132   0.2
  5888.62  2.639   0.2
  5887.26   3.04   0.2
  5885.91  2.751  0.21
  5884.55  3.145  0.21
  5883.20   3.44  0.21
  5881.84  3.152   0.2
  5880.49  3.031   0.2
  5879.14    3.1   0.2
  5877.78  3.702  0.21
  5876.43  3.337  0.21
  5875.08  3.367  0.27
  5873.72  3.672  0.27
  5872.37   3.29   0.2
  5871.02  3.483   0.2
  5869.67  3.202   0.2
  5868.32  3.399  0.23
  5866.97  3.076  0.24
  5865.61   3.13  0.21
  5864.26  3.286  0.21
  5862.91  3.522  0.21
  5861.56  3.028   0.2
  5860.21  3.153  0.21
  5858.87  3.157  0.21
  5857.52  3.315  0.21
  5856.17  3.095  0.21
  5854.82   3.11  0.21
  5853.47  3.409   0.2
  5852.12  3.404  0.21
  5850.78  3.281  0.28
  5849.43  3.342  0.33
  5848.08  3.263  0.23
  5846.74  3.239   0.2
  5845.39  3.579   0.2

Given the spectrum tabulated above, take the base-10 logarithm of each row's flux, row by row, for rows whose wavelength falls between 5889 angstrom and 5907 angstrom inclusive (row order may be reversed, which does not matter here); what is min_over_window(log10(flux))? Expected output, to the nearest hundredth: 0.32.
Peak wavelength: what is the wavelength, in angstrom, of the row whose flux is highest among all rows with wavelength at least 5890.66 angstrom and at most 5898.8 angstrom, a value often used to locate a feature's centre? 5898.12 angstrom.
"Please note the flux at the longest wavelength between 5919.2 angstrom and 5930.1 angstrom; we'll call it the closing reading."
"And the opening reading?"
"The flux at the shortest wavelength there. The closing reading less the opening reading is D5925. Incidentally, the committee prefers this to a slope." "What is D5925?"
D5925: 0.13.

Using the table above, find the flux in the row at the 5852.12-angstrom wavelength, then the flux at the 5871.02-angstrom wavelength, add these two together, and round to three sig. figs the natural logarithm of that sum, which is 1.93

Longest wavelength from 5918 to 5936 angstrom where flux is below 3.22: 5932.17 angstrom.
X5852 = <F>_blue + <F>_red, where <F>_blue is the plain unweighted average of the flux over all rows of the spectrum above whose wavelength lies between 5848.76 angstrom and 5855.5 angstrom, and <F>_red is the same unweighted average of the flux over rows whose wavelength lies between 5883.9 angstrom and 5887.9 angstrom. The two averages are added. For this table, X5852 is 6.29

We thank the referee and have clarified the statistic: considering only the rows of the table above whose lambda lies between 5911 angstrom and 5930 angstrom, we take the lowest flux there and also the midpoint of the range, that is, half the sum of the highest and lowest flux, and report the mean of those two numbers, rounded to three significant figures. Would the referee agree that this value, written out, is 3.09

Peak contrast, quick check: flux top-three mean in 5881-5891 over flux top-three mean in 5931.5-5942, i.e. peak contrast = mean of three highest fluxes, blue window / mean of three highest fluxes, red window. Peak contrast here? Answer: 0.95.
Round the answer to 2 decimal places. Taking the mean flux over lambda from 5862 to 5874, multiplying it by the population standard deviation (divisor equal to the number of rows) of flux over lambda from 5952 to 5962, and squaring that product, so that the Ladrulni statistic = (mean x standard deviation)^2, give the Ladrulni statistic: 0.60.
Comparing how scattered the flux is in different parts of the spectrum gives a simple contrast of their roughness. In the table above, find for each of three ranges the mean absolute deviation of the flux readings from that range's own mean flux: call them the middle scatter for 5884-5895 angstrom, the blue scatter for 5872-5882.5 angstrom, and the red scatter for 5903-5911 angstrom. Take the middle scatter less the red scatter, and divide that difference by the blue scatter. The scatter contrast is 0.1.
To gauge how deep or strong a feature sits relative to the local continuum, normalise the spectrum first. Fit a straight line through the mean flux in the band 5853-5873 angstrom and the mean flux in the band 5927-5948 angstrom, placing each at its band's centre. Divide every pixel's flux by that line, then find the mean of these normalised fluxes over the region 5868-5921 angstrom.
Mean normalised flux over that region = 0.95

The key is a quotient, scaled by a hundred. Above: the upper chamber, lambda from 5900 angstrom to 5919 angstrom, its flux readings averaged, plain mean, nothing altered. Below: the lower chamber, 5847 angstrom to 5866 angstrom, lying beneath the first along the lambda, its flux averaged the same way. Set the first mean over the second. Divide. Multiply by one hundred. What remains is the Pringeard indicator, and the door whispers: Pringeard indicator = 97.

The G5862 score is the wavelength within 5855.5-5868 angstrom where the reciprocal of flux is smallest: 5862.91 angstrom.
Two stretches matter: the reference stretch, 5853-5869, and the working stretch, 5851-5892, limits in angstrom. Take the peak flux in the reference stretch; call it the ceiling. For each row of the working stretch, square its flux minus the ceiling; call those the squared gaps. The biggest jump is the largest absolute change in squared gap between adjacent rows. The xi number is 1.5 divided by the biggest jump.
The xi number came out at 1.3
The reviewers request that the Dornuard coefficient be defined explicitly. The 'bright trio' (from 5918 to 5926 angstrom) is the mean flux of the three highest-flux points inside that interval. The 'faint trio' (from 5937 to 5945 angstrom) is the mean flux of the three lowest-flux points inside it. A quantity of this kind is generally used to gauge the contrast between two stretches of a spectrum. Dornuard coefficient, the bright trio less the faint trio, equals 0.43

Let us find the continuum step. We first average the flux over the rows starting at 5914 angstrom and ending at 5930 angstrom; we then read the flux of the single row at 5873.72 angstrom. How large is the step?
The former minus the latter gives -0.48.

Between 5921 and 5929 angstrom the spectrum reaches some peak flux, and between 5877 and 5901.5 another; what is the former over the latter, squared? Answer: 0.91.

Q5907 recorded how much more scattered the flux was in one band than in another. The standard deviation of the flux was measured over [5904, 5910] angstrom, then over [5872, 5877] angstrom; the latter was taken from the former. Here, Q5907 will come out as -0.02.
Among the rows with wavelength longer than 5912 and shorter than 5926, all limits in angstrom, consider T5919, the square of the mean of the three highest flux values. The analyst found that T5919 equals 11.6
